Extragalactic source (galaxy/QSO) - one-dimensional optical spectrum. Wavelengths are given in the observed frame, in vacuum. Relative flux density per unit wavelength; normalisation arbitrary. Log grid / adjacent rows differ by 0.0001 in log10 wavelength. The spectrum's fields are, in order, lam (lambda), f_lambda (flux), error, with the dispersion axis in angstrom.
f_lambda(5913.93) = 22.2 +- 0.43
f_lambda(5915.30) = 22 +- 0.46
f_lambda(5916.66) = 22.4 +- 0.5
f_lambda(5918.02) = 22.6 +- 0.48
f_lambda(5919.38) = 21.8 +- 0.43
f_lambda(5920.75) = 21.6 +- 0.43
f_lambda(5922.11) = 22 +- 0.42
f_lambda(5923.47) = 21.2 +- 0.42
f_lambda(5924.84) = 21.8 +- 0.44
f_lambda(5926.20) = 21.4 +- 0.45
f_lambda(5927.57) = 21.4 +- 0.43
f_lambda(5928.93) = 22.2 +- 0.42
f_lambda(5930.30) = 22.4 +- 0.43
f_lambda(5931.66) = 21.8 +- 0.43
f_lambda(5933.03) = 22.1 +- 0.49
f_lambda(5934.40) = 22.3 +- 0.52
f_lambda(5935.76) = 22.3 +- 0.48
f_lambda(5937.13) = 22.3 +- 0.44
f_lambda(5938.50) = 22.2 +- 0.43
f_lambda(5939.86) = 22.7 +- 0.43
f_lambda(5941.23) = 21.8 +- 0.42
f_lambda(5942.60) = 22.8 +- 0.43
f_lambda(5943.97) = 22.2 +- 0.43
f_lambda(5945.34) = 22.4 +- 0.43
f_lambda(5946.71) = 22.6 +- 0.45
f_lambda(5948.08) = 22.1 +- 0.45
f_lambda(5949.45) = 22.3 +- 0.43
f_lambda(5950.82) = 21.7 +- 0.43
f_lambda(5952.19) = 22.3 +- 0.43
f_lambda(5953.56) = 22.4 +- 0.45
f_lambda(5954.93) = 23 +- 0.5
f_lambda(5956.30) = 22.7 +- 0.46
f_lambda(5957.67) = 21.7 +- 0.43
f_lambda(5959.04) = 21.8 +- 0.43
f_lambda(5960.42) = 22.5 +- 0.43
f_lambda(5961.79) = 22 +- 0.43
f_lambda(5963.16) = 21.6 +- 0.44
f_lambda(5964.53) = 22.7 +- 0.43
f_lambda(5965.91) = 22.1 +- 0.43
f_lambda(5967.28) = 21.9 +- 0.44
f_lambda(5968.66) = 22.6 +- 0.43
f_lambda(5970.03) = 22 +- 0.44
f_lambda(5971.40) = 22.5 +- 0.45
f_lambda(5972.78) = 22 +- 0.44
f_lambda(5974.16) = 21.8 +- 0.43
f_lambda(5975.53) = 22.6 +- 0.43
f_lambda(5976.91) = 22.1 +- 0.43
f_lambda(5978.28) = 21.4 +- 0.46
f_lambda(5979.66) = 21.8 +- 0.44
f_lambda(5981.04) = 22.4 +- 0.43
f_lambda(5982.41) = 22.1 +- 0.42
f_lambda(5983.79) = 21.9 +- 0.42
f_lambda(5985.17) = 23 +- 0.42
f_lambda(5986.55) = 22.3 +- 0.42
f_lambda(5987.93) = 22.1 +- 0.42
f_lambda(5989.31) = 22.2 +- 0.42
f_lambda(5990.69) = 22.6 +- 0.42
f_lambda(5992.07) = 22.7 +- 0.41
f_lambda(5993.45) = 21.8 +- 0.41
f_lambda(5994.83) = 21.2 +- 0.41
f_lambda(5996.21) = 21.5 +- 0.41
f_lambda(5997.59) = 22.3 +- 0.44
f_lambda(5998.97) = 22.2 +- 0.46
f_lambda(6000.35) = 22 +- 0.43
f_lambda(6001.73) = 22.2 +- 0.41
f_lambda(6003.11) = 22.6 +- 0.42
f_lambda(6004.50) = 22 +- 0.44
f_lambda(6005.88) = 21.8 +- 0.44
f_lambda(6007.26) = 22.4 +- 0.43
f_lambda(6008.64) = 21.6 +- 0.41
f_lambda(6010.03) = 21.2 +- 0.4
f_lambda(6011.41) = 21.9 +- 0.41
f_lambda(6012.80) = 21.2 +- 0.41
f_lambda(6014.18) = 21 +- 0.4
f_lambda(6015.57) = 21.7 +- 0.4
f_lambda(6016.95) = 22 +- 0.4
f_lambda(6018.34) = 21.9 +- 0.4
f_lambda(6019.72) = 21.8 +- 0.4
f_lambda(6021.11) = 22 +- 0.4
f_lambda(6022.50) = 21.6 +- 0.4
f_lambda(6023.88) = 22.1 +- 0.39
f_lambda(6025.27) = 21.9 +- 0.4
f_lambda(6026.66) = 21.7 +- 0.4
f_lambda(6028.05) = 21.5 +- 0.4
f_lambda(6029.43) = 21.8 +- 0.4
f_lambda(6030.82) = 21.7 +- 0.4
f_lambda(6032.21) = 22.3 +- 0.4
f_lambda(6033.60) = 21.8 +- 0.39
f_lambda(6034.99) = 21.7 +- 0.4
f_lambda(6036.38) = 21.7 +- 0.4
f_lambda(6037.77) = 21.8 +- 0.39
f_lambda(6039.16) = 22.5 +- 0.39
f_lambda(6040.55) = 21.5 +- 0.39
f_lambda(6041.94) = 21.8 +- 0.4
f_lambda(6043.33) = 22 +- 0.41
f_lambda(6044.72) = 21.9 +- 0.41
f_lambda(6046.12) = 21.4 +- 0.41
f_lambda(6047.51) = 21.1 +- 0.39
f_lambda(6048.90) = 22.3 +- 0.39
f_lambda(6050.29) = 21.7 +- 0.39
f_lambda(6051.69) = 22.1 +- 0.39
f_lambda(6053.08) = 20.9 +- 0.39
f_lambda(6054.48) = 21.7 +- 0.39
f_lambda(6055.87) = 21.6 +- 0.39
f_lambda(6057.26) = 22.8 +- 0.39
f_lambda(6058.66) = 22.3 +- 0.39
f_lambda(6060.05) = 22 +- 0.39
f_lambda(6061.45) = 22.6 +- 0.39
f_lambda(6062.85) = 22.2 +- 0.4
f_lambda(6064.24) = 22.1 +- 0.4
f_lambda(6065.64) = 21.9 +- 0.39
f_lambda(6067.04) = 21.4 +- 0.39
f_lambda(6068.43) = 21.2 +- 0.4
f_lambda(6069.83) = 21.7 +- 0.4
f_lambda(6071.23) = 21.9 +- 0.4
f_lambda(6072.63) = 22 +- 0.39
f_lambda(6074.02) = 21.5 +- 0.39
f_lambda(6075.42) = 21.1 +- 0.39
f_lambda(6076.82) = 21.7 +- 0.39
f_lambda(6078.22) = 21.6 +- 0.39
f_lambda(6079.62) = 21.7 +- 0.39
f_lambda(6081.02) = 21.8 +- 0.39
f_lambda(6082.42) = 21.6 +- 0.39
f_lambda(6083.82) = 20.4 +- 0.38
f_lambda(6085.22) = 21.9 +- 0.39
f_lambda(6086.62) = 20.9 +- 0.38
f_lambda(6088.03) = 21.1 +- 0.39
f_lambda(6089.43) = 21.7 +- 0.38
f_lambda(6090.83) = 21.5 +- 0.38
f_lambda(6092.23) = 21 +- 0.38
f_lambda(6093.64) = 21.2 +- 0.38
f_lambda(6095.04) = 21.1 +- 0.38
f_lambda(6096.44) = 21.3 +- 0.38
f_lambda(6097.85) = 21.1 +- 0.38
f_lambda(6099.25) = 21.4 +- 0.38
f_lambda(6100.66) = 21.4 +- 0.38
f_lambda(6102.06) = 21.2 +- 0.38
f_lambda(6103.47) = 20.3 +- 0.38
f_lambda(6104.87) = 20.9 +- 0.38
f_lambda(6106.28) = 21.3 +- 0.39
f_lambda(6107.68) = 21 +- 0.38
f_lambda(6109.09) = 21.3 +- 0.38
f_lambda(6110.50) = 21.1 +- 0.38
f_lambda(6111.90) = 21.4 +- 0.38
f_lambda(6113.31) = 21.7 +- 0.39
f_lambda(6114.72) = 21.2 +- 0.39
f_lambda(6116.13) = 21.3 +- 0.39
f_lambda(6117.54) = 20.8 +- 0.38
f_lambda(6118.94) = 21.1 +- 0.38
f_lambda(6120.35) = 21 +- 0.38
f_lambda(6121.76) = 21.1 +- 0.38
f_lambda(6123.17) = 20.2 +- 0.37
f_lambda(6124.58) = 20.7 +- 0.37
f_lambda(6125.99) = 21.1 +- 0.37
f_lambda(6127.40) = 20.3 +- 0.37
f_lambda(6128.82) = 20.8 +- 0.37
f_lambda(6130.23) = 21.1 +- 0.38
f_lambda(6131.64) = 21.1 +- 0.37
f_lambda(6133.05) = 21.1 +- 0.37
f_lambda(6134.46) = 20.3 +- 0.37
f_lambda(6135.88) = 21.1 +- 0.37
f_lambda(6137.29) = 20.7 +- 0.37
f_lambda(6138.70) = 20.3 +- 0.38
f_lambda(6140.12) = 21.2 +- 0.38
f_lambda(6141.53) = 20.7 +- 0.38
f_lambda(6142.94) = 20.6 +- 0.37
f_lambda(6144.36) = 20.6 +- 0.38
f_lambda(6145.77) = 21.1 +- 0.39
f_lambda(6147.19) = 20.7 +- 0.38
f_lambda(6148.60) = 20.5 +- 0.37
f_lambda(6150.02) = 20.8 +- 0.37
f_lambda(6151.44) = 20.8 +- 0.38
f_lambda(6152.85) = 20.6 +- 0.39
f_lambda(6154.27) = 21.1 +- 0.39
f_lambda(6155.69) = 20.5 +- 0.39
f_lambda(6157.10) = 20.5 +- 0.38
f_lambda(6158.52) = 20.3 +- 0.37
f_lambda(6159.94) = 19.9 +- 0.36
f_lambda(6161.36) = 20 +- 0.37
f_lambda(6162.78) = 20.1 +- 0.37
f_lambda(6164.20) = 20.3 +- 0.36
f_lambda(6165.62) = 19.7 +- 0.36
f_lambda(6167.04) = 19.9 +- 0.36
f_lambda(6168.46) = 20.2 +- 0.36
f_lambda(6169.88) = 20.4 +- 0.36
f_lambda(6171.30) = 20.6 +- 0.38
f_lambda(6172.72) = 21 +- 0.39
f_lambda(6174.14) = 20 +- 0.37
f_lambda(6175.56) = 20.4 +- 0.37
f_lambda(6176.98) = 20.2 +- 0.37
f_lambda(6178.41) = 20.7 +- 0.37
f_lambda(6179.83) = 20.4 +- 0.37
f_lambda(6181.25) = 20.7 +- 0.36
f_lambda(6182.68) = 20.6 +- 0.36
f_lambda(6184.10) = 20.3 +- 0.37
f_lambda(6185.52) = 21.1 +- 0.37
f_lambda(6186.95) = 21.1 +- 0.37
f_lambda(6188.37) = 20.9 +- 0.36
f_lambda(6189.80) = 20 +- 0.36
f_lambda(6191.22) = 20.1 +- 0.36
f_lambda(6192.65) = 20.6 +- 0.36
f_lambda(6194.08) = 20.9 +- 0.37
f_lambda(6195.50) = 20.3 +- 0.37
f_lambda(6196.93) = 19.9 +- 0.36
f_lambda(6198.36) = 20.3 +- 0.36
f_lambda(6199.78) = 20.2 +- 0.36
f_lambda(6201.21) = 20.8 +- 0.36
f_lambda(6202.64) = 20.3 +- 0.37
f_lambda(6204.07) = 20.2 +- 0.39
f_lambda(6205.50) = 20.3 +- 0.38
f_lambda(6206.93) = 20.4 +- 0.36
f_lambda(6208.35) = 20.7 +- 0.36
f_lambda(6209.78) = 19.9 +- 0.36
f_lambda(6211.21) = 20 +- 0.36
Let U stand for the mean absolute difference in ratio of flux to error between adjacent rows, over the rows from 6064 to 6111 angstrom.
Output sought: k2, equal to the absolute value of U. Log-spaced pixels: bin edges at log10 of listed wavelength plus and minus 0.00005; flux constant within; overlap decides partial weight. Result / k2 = 1.0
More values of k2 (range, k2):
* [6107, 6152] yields 1.1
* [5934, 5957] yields 2.0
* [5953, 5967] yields 2.0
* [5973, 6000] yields 1.7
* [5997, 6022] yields 1.3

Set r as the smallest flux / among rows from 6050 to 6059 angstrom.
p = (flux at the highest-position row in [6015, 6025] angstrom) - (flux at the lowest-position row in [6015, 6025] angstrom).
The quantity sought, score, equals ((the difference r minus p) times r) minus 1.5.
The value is 427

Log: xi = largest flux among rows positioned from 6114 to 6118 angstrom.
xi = 21.3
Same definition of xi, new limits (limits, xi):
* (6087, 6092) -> 21.7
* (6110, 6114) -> 21.7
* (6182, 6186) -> 21.1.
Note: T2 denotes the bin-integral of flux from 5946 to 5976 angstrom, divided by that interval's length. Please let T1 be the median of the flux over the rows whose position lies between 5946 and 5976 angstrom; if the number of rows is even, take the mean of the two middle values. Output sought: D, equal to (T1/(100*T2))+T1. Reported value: 22.2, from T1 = 22.2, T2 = 22.2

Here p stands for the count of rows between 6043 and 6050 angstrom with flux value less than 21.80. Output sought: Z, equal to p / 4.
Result 0.5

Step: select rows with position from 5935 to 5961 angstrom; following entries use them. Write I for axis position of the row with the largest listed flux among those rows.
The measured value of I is 5954.93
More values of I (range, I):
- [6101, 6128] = 6113.31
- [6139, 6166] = 6140.12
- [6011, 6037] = 6032.21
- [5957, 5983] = 5964.53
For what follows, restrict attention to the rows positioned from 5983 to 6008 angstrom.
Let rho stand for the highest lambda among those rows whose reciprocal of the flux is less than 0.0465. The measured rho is 6007.26 angstrom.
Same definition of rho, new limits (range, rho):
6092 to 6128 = 6113.31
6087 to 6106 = 6089.43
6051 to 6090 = 6089.43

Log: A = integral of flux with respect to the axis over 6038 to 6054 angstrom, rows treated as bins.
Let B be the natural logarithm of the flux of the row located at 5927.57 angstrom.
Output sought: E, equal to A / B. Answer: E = 114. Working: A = 348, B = 3.06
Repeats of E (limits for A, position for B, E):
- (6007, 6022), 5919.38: 105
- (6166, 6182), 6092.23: 107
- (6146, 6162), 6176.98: 109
